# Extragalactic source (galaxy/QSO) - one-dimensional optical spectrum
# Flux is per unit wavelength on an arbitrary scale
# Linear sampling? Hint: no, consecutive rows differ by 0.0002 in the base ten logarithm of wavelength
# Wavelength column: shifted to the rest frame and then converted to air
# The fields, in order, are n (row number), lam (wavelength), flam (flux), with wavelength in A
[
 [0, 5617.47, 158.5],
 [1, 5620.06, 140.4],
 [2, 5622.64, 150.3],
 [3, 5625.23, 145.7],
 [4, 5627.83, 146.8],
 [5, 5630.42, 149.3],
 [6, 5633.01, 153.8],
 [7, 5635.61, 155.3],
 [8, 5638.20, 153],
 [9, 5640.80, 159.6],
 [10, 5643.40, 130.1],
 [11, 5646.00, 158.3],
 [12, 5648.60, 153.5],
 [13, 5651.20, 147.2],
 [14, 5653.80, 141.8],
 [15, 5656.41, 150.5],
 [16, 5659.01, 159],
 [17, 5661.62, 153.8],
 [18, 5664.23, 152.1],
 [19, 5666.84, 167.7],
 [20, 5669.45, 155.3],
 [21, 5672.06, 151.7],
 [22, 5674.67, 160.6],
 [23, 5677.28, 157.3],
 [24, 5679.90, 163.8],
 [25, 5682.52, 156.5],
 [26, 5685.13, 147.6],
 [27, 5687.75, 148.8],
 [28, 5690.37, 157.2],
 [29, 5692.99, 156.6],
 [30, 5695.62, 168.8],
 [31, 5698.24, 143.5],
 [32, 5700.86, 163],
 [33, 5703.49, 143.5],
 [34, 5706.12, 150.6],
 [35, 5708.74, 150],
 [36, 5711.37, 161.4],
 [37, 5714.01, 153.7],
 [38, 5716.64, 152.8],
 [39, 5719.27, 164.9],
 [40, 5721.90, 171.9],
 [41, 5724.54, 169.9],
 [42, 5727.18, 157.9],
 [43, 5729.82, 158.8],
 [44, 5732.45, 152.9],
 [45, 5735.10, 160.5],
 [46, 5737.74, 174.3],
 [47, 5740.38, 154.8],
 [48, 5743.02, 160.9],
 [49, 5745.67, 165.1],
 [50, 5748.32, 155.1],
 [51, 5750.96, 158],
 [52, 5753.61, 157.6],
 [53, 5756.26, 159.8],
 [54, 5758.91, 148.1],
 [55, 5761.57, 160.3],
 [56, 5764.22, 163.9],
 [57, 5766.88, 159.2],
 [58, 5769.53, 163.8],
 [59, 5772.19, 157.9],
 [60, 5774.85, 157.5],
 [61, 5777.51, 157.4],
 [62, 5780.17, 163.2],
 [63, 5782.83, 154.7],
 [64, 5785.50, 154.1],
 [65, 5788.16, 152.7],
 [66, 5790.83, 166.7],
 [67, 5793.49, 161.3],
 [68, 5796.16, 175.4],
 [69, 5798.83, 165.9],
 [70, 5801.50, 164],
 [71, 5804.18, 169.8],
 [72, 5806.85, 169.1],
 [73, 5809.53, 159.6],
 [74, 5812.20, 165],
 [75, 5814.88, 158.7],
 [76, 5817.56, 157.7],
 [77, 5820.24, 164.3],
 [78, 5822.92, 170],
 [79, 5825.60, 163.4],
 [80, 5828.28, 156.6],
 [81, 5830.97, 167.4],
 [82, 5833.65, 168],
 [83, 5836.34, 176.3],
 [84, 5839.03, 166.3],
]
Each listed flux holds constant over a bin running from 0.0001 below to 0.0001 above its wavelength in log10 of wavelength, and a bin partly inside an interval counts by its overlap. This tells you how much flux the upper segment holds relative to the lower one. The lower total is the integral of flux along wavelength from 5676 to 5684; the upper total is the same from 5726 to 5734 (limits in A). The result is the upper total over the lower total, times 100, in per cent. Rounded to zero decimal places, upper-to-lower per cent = 99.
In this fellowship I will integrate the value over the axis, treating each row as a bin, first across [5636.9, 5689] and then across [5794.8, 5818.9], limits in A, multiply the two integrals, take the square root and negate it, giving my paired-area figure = -5637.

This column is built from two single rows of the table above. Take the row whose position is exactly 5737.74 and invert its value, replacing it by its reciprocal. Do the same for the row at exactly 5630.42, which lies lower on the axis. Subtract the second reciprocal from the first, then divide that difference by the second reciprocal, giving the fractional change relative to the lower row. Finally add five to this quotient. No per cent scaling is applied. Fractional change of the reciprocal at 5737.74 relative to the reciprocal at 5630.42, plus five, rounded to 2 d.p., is 4.86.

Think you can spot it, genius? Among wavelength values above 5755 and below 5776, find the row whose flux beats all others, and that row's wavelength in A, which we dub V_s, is 5764.22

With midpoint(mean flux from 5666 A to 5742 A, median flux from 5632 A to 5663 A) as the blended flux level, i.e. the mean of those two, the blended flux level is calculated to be 156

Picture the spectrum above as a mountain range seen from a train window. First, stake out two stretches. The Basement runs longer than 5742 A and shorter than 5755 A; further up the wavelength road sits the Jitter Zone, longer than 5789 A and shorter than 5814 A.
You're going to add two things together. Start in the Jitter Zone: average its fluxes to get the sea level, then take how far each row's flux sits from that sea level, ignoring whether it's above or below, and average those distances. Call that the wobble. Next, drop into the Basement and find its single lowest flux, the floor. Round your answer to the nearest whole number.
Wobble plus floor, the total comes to 159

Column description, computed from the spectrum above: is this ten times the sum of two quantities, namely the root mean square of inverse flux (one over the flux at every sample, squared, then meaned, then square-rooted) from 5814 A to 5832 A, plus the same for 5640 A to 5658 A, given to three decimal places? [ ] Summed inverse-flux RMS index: 0.129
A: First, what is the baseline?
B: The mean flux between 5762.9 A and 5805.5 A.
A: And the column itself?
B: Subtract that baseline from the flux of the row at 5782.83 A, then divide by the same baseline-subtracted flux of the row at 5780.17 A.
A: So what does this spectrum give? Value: -4.7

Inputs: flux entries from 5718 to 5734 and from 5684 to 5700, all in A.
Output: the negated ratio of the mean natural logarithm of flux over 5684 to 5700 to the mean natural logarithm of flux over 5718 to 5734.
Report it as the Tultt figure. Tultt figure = -0.99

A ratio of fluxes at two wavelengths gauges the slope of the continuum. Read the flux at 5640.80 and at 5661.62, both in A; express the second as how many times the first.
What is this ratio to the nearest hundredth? 0.96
